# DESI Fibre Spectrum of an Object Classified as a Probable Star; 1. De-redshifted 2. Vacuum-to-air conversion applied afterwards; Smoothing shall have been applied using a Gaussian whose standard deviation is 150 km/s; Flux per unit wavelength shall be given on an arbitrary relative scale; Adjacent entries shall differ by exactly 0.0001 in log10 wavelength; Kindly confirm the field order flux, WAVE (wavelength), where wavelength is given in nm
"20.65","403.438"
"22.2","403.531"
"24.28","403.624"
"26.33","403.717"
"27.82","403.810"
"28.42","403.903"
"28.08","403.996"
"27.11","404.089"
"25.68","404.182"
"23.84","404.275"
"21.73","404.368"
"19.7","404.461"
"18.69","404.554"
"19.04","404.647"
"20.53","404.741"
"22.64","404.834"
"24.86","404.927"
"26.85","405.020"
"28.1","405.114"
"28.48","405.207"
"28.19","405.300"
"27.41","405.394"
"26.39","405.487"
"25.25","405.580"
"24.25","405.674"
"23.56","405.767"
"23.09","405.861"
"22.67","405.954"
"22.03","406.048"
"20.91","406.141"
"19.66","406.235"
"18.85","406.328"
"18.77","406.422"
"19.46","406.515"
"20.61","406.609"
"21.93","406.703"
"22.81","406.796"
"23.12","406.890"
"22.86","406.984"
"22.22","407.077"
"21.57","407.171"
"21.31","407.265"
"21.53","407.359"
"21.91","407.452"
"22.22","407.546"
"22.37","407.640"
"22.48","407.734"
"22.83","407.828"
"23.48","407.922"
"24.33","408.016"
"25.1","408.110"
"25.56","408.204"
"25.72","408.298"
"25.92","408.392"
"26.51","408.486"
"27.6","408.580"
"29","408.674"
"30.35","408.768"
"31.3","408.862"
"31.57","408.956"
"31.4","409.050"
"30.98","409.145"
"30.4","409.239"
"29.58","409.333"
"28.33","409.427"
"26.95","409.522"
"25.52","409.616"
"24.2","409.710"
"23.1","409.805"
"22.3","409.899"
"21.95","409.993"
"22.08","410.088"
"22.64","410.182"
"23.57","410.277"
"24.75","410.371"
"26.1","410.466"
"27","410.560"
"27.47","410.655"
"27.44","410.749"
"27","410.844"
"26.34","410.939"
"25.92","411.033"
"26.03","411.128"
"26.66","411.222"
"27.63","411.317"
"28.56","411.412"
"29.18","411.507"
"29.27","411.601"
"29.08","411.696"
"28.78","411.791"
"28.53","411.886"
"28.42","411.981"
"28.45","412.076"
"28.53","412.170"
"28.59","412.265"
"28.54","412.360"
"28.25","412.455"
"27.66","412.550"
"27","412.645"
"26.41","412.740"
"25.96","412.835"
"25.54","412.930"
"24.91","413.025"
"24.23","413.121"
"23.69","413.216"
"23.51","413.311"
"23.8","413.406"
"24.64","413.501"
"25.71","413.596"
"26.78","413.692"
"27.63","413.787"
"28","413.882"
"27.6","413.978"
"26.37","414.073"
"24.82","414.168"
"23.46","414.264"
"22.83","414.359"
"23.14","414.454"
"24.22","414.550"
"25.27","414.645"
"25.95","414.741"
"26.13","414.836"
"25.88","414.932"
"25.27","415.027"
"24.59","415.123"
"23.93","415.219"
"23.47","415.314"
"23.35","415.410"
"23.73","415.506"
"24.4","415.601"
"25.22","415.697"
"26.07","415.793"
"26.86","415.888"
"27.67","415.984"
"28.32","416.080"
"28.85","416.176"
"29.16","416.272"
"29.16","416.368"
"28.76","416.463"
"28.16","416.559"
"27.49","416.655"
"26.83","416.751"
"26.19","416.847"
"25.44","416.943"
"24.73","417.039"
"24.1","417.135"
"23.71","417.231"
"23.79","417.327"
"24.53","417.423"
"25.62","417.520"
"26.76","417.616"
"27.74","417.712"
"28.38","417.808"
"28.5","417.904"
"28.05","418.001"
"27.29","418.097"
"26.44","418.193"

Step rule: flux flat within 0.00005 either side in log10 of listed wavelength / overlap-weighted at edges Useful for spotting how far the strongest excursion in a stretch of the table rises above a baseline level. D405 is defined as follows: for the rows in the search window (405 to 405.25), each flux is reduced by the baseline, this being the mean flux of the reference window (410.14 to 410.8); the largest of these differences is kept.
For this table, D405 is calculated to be 2.9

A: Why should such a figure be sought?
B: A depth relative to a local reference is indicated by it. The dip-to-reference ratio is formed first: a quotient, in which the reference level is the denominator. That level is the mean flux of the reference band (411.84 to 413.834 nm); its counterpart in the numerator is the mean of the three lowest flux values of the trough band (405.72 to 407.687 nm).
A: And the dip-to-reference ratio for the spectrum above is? 0.718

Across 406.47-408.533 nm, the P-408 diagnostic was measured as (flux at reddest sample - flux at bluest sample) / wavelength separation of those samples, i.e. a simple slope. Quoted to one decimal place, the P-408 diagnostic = 3.6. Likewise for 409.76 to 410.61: 5.2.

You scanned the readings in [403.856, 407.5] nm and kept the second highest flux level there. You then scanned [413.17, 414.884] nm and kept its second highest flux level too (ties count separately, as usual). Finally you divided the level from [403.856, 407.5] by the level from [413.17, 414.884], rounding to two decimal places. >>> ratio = 1.03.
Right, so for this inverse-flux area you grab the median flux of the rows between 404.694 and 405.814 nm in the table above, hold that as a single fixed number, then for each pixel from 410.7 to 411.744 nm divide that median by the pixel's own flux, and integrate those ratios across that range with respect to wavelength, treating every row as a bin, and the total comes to 0.98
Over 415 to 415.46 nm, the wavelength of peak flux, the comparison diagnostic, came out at 415.027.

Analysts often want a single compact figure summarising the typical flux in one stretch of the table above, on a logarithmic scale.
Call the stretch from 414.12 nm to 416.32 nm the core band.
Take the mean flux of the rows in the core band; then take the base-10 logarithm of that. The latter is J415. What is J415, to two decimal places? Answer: 1.40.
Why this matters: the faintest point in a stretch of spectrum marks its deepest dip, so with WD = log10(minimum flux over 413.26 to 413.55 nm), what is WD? 1.37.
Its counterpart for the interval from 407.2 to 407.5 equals 1.33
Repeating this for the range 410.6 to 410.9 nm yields 1.43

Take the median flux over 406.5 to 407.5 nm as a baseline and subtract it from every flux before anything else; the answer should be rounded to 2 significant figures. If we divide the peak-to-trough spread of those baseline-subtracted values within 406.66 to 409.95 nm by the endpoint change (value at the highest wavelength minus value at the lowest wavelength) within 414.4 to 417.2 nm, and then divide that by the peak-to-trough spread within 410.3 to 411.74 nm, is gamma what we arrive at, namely 2.4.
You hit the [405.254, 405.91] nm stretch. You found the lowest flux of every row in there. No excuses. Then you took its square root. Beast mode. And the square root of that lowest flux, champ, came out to 4.8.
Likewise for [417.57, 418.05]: 5.2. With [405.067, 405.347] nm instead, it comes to 5.3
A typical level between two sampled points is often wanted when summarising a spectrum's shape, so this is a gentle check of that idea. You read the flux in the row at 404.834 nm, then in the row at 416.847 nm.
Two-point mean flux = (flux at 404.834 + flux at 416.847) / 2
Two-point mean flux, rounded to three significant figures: 24.4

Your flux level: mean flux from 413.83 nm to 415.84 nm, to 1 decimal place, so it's 24.9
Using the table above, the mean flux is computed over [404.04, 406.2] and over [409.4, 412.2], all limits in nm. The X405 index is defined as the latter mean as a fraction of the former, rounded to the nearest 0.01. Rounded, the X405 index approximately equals 1.10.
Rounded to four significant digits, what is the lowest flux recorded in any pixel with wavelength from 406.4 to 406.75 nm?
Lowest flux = 18.77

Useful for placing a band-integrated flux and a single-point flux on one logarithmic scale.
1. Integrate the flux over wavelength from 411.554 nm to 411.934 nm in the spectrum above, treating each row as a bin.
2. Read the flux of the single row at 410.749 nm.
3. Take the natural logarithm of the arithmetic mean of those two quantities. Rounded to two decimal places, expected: 2.96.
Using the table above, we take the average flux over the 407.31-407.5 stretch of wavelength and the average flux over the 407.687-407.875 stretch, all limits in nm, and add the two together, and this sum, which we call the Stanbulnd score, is 44.4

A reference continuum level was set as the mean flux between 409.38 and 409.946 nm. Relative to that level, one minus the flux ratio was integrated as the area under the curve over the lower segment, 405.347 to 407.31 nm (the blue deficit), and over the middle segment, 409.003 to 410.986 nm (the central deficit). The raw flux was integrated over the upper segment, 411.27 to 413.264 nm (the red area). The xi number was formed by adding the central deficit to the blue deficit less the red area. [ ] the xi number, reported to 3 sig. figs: -54.7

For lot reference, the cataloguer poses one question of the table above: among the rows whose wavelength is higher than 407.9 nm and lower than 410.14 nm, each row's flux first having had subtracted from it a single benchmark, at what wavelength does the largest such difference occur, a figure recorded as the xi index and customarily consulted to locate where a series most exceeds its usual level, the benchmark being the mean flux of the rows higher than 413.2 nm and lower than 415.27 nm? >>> 408.956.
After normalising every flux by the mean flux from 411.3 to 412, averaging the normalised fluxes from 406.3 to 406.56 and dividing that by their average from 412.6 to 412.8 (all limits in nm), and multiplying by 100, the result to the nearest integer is 71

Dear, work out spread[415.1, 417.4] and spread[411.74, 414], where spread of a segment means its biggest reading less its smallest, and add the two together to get 11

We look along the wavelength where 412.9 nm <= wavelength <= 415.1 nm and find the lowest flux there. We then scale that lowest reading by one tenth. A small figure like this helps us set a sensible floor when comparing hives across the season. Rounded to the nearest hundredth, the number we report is 2.28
